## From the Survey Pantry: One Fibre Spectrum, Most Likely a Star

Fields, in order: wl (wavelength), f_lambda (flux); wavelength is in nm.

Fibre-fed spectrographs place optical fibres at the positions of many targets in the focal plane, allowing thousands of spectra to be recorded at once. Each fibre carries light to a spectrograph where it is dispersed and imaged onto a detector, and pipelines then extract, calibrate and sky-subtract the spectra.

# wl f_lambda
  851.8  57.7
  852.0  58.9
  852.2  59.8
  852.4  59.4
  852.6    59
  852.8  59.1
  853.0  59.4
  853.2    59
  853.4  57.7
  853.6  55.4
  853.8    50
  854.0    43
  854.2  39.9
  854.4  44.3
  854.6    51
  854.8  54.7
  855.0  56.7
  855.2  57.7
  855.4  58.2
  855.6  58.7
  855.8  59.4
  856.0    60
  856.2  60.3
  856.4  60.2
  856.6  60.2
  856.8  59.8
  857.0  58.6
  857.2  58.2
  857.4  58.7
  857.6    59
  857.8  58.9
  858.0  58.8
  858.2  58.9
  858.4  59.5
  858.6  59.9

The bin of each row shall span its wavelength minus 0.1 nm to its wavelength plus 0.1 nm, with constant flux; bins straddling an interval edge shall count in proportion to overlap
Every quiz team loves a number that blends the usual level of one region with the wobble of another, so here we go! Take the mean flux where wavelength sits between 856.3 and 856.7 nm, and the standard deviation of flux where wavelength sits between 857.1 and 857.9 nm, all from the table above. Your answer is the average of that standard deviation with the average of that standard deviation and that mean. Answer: 15.3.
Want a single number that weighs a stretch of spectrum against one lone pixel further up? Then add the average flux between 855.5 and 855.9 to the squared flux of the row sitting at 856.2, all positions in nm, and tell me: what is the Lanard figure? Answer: 3695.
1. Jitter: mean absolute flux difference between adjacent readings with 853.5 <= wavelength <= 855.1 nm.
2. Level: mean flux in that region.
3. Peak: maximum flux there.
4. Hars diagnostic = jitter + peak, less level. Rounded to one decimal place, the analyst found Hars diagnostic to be 11.9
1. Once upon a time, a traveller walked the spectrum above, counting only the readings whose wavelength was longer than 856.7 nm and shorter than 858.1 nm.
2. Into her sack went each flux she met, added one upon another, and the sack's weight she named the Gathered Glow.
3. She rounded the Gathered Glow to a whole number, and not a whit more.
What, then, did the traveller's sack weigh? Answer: 412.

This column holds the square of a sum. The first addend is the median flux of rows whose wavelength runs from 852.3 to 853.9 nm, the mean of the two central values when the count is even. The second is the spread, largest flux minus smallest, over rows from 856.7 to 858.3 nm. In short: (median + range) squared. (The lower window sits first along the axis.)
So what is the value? 3672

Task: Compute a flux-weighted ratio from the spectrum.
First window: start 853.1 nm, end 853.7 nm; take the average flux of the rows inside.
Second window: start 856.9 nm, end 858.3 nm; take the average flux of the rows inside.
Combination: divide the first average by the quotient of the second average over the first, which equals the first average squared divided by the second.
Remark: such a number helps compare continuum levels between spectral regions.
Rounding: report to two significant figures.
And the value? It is 56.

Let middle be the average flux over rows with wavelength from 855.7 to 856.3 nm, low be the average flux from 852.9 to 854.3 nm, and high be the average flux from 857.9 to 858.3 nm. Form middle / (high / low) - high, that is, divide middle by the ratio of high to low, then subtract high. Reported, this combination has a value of -6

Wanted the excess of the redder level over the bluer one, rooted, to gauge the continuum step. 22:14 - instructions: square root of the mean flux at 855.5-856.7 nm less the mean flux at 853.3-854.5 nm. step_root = 3.38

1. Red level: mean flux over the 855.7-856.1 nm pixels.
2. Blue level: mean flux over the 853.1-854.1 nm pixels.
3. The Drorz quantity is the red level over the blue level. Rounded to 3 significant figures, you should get 1.13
